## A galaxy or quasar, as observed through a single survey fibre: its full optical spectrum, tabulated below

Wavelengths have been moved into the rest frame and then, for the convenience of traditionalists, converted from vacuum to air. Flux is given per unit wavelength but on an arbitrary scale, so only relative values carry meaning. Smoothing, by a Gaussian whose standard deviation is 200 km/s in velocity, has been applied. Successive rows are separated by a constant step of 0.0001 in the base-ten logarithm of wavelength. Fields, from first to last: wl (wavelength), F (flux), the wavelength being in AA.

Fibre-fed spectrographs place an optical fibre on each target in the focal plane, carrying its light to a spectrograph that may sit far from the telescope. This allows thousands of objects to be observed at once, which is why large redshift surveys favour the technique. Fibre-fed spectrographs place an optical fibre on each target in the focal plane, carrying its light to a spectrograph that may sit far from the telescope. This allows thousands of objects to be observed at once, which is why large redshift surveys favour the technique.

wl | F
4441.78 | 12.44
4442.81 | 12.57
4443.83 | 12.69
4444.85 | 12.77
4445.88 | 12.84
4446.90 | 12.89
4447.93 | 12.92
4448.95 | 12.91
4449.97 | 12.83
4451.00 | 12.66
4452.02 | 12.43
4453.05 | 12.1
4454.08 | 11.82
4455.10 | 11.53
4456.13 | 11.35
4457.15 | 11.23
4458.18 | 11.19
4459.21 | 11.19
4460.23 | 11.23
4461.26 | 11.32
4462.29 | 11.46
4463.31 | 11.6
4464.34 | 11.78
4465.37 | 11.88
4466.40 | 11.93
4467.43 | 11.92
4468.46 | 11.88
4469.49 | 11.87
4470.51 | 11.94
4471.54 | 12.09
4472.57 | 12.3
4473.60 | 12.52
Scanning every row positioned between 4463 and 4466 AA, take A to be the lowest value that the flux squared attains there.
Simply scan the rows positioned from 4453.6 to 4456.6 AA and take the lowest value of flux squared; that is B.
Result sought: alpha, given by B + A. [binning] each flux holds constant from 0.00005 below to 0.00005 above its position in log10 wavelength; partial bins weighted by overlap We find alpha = 263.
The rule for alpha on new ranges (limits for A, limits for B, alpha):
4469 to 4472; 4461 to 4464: 269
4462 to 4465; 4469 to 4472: 272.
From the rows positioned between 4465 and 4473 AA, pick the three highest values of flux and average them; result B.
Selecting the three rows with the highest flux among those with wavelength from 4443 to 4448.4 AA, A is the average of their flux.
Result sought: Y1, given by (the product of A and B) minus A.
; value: 143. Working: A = 12.9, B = 12.1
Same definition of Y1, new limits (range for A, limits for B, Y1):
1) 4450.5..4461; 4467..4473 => 138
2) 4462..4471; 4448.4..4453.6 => 141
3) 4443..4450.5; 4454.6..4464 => 136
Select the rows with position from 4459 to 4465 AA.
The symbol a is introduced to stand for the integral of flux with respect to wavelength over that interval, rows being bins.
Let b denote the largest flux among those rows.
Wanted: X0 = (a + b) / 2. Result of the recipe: 40.3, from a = 69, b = 11.78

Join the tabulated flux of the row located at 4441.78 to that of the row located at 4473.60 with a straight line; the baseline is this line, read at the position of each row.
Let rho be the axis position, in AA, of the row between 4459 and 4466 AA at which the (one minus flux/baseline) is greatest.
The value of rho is 4459.21 AA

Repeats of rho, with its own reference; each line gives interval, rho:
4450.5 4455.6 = 4455.10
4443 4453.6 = 4453.05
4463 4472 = 4463.31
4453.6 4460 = 4459.21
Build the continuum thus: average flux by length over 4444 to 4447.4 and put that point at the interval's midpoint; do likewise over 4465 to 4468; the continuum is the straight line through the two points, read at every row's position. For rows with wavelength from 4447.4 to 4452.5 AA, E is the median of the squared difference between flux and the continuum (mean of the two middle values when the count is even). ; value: 0.04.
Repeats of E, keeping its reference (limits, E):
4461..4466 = 0.19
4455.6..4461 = 1.06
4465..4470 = 0.00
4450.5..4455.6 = 0.15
